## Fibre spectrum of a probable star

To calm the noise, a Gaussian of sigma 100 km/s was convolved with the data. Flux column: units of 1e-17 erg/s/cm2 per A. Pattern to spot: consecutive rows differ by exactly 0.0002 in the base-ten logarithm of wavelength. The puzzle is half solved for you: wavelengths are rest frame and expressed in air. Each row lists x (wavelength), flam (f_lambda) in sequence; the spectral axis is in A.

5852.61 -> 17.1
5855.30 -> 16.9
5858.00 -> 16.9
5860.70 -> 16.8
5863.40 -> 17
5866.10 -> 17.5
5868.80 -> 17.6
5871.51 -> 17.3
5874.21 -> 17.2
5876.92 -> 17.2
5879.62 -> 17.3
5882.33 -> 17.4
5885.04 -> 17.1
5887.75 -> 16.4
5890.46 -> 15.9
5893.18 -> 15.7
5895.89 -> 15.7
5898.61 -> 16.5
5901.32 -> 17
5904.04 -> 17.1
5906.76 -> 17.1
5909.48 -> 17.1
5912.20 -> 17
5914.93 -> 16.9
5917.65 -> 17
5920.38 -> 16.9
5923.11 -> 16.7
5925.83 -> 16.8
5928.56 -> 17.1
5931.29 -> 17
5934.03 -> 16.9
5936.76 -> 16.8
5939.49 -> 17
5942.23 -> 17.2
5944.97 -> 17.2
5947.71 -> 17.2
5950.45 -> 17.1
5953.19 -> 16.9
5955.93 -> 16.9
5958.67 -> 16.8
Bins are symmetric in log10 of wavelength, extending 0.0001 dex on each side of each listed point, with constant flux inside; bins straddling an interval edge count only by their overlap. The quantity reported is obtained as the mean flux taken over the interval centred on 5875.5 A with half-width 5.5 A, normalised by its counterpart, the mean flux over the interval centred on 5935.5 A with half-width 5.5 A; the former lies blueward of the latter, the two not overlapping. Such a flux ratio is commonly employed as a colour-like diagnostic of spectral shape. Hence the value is 1.02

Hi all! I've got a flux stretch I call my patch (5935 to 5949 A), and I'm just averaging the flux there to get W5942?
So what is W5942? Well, 17.1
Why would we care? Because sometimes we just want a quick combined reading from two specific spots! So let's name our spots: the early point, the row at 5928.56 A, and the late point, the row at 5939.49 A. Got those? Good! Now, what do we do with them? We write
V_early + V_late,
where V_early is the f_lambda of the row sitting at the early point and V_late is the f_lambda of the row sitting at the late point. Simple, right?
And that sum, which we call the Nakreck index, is 34.1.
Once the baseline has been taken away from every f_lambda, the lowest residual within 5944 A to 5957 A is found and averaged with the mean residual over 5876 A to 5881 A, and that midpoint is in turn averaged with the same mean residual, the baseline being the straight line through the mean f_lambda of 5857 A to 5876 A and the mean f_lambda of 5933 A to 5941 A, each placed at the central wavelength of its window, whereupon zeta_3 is 0.10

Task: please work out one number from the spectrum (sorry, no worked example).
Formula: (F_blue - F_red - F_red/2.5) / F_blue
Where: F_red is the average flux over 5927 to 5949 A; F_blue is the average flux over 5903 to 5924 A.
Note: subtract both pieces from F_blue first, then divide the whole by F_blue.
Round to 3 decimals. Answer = -0.406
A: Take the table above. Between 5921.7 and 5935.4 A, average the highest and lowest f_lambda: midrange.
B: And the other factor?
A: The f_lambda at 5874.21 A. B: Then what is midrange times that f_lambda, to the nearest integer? 291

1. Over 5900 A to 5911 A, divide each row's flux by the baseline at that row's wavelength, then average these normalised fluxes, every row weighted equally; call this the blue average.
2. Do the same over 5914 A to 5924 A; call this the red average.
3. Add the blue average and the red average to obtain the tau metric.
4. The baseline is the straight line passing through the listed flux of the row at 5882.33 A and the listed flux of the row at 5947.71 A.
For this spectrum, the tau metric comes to 1.96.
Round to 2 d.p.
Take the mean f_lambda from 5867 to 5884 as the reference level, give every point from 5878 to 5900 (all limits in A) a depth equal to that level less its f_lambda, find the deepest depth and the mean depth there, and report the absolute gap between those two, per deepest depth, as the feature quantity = 0.49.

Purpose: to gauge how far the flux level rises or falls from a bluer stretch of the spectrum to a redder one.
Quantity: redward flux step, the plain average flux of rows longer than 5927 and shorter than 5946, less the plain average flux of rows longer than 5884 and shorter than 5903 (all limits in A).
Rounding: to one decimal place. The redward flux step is 0.7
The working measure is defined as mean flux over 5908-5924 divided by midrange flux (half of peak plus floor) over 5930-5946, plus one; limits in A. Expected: 2.00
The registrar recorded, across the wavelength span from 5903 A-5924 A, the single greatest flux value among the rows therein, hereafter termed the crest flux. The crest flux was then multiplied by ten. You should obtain 171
